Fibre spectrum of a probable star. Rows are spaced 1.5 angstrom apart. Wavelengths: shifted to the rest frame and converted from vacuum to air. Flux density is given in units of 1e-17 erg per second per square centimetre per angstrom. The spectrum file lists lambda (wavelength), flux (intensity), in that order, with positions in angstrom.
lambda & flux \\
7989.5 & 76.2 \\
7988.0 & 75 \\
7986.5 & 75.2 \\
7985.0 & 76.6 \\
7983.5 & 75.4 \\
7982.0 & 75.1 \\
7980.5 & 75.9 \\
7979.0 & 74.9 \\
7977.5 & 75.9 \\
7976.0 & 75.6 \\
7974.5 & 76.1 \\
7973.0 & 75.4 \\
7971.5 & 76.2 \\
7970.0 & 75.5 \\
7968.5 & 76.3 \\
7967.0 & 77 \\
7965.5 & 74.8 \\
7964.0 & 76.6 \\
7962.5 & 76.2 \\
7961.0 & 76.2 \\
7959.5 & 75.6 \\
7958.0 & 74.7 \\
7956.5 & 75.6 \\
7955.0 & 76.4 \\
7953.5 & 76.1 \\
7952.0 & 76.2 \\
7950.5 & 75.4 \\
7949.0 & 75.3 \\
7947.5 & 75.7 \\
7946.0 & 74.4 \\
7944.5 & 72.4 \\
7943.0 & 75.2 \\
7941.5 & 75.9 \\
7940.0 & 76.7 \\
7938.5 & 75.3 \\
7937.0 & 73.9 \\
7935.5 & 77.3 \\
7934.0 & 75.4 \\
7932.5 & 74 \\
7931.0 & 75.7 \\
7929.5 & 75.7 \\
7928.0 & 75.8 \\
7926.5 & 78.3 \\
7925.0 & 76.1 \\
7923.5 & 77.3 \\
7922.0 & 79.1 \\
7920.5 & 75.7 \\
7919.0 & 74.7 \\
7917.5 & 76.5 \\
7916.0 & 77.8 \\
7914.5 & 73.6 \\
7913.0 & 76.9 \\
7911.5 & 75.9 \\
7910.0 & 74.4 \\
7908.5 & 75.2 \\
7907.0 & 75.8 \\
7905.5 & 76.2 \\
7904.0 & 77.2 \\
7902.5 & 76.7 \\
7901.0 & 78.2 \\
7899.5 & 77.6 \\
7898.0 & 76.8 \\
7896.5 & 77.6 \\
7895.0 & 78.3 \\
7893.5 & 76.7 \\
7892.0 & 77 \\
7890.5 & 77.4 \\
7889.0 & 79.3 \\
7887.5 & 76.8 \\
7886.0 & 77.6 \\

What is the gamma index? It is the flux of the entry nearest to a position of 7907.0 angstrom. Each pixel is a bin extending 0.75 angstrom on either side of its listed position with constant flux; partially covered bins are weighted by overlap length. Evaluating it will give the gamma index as 75.8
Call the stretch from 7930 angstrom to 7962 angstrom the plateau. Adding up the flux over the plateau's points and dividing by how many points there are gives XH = 75.4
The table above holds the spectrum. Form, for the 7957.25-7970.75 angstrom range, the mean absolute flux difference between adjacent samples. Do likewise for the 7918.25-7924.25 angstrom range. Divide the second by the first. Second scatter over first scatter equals 2.23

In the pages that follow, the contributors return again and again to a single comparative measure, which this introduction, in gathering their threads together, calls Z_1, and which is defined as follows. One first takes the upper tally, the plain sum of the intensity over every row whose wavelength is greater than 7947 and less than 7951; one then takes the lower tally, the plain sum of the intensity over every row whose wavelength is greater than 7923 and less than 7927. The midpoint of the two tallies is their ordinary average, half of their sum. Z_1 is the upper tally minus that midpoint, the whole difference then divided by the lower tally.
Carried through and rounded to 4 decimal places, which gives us -0.0114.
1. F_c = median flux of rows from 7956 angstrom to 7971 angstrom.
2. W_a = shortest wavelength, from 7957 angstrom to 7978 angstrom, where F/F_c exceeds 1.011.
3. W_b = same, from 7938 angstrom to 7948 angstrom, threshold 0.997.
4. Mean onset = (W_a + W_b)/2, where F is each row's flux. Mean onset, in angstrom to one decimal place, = 7953.5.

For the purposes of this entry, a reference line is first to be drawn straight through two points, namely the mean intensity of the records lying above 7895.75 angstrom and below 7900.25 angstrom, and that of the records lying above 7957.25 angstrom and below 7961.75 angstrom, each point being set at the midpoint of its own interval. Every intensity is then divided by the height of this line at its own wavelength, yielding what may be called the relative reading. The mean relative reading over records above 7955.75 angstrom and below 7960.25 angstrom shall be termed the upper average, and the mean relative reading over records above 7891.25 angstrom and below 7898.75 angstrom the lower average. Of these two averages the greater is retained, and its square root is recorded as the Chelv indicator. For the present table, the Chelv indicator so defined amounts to 1.00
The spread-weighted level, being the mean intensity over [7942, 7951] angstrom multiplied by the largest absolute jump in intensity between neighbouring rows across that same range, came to 209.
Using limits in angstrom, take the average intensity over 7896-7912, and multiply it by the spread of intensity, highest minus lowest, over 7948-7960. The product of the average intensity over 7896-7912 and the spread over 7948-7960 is 130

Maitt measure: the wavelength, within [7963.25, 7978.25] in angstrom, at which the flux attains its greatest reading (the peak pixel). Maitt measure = 7967.0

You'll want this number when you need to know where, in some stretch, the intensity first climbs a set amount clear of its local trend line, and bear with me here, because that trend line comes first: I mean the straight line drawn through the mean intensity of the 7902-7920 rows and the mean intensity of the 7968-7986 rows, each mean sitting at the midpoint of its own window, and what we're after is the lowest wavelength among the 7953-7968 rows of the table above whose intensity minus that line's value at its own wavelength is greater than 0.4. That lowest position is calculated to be 7955.0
